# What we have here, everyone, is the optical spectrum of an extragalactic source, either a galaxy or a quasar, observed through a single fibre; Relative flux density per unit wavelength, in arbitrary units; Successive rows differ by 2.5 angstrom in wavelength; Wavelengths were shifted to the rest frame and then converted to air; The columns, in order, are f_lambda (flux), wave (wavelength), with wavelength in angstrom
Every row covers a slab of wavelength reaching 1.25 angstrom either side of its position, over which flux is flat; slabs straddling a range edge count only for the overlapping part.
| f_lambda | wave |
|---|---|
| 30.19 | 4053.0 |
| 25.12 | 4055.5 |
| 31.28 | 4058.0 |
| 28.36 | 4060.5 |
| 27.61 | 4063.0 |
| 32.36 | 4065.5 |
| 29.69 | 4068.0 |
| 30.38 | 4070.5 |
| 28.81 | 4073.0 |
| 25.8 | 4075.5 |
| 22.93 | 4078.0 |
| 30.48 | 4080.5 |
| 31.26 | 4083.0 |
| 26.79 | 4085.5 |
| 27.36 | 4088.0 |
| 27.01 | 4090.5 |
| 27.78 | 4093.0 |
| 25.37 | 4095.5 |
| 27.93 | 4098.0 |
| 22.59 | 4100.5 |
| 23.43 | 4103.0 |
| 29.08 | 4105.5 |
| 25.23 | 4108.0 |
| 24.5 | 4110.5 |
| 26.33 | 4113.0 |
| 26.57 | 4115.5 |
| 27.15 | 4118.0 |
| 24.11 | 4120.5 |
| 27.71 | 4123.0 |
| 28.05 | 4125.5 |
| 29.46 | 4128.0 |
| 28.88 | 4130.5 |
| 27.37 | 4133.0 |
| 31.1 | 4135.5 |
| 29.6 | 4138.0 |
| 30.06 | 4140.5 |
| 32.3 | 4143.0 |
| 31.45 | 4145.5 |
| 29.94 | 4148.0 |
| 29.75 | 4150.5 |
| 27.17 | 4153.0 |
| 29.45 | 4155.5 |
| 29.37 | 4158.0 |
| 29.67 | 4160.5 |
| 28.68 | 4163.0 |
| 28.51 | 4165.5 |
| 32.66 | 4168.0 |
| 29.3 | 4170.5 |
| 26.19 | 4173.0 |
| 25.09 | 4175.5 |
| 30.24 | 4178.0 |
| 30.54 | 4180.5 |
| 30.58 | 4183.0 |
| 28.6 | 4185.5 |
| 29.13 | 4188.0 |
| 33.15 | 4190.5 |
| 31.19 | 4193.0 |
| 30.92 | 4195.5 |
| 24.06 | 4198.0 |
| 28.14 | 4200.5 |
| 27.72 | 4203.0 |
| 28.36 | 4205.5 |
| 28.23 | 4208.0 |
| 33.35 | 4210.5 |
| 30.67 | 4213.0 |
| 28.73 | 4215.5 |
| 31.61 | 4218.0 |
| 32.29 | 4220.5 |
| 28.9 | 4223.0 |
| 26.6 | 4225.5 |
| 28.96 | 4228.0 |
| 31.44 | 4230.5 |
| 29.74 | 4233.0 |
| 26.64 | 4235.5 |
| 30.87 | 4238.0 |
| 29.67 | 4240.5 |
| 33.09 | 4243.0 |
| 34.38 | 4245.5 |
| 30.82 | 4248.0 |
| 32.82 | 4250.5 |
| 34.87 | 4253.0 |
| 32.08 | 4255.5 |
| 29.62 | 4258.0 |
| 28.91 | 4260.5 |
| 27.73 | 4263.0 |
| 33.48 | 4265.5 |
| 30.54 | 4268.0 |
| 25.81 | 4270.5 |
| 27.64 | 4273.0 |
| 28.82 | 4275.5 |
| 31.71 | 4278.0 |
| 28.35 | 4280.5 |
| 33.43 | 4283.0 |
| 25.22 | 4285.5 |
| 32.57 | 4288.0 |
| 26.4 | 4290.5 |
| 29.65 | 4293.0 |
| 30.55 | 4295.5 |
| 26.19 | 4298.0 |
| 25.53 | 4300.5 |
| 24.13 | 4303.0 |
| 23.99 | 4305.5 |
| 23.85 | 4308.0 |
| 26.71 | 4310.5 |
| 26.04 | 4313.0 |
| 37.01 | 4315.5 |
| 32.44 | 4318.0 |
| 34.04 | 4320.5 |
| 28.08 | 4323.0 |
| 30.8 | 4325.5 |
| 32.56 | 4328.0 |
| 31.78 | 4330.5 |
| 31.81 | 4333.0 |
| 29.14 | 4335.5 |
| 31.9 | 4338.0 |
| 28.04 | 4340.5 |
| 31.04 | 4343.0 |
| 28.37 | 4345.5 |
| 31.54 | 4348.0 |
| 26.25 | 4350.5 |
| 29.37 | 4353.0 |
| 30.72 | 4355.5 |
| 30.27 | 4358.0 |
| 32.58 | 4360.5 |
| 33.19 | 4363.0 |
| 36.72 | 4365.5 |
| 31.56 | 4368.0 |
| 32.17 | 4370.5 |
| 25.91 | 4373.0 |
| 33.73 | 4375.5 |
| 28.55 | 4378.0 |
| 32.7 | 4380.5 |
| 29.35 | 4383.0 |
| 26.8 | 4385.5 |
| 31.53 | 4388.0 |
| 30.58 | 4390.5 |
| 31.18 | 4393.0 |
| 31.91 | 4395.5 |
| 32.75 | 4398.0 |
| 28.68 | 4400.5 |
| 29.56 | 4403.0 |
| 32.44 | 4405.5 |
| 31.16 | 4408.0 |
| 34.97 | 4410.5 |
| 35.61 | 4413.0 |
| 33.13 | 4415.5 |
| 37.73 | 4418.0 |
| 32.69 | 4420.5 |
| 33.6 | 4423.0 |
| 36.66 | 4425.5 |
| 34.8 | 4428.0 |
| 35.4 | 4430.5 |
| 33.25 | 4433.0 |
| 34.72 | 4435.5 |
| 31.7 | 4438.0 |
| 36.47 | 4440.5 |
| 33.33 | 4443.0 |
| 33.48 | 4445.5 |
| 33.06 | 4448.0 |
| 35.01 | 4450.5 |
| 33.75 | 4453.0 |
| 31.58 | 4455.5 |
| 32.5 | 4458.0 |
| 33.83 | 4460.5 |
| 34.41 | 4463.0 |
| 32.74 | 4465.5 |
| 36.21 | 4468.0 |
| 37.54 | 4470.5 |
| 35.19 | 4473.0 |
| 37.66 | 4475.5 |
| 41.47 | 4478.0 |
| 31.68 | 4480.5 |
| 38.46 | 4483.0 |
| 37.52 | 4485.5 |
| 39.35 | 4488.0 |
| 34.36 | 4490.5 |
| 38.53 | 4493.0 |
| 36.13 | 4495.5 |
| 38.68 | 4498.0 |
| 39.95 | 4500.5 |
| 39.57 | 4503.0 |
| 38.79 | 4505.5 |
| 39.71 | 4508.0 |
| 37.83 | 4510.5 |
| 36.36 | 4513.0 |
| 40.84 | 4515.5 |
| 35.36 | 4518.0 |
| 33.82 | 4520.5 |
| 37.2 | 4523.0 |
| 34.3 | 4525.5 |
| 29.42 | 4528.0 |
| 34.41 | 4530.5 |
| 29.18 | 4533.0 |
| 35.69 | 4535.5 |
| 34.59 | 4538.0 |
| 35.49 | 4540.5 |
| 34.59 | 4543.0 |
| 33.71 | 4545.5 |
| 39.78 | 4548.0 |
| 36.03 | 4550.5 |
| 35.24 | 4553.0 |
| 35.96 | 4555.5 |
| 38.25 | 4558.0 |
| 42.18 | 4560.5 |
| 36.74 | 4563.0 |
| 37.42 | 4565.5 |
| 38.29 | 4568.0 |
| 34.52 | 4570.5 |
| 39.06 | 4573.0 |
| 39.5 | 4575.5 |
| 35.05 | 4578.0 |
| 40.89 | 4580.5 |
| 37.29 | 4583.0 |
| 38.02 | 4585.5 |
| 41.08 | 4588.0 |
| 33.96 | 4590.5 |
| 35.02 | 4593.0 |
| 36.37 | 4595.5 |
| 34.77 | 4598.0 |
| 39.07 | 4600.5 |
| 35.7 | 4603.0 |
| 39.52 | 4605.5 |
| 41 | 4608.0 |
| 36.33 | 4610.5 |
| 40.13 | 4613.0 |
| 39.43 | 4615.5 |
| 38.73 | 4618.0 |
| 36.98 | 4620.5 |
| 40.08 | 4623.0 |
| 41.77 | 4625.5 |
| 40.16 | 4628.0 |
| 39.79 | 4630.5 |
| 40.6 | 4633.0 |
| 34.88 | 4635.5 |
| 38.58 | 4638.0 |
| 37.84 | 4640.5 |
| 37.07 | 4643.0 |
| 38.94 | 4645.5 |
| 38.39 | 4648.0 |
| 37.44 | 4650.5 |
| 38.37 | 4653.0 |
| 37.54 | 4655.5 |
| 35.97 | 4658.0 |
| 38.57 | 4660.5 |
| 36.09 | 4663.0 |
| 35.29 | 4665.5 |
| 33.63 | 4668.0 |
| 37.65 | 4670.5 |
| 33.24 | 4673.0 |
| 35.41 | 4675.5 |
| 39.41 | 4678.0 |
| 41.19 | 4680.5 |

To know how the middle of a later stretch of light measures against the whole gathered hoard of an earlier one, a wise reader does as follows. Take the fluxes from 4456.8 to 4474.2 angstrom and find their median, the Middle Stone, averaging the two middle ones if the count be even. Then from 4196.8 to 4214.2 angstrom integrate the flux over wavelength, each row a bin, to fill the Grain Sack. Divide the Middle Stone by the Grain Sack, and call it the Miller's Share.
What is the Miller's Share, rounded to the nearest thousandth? 0.069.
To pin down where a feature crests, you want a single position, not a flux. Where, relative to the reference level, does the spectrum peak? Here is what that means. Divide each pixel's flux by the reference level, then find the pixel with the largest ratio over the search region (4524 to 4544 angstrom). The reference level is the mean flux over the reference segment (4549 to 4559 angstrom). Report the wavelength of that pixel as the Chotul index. 4535.5 angstrom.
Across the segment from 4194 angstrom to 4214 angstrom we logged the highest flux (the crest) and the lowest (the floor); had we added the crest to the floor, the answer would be 57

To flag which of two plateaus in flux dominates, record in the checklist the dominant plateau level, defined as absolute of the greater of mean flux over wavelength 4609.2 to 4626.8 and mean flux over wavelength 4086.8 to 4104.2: 39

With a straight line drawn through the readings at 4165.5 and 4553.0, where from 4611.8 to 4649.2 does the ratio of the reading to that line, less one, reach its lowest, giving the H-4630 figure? 4635.5 angstrom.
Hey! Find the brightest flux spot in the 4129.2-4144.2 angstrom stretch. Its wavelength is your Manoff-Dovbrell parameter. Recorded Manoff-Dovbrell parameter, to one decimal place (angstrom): 4143.0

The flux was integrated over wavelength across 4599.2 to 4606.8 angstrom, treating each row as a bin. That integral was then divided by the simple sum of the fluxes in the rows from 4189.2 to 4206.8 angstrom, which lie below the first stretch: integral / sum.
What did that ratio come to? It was 1.4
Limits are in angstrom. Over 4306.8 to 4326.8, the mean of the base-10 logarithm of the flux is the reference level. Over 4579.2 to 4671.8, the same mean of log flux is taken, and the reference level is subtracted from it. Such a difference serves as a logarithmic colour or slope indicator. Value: 0.11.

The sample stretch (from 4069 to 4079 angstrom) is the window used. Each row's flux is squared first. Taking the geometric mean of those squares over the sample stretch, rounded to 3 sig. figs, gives 720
